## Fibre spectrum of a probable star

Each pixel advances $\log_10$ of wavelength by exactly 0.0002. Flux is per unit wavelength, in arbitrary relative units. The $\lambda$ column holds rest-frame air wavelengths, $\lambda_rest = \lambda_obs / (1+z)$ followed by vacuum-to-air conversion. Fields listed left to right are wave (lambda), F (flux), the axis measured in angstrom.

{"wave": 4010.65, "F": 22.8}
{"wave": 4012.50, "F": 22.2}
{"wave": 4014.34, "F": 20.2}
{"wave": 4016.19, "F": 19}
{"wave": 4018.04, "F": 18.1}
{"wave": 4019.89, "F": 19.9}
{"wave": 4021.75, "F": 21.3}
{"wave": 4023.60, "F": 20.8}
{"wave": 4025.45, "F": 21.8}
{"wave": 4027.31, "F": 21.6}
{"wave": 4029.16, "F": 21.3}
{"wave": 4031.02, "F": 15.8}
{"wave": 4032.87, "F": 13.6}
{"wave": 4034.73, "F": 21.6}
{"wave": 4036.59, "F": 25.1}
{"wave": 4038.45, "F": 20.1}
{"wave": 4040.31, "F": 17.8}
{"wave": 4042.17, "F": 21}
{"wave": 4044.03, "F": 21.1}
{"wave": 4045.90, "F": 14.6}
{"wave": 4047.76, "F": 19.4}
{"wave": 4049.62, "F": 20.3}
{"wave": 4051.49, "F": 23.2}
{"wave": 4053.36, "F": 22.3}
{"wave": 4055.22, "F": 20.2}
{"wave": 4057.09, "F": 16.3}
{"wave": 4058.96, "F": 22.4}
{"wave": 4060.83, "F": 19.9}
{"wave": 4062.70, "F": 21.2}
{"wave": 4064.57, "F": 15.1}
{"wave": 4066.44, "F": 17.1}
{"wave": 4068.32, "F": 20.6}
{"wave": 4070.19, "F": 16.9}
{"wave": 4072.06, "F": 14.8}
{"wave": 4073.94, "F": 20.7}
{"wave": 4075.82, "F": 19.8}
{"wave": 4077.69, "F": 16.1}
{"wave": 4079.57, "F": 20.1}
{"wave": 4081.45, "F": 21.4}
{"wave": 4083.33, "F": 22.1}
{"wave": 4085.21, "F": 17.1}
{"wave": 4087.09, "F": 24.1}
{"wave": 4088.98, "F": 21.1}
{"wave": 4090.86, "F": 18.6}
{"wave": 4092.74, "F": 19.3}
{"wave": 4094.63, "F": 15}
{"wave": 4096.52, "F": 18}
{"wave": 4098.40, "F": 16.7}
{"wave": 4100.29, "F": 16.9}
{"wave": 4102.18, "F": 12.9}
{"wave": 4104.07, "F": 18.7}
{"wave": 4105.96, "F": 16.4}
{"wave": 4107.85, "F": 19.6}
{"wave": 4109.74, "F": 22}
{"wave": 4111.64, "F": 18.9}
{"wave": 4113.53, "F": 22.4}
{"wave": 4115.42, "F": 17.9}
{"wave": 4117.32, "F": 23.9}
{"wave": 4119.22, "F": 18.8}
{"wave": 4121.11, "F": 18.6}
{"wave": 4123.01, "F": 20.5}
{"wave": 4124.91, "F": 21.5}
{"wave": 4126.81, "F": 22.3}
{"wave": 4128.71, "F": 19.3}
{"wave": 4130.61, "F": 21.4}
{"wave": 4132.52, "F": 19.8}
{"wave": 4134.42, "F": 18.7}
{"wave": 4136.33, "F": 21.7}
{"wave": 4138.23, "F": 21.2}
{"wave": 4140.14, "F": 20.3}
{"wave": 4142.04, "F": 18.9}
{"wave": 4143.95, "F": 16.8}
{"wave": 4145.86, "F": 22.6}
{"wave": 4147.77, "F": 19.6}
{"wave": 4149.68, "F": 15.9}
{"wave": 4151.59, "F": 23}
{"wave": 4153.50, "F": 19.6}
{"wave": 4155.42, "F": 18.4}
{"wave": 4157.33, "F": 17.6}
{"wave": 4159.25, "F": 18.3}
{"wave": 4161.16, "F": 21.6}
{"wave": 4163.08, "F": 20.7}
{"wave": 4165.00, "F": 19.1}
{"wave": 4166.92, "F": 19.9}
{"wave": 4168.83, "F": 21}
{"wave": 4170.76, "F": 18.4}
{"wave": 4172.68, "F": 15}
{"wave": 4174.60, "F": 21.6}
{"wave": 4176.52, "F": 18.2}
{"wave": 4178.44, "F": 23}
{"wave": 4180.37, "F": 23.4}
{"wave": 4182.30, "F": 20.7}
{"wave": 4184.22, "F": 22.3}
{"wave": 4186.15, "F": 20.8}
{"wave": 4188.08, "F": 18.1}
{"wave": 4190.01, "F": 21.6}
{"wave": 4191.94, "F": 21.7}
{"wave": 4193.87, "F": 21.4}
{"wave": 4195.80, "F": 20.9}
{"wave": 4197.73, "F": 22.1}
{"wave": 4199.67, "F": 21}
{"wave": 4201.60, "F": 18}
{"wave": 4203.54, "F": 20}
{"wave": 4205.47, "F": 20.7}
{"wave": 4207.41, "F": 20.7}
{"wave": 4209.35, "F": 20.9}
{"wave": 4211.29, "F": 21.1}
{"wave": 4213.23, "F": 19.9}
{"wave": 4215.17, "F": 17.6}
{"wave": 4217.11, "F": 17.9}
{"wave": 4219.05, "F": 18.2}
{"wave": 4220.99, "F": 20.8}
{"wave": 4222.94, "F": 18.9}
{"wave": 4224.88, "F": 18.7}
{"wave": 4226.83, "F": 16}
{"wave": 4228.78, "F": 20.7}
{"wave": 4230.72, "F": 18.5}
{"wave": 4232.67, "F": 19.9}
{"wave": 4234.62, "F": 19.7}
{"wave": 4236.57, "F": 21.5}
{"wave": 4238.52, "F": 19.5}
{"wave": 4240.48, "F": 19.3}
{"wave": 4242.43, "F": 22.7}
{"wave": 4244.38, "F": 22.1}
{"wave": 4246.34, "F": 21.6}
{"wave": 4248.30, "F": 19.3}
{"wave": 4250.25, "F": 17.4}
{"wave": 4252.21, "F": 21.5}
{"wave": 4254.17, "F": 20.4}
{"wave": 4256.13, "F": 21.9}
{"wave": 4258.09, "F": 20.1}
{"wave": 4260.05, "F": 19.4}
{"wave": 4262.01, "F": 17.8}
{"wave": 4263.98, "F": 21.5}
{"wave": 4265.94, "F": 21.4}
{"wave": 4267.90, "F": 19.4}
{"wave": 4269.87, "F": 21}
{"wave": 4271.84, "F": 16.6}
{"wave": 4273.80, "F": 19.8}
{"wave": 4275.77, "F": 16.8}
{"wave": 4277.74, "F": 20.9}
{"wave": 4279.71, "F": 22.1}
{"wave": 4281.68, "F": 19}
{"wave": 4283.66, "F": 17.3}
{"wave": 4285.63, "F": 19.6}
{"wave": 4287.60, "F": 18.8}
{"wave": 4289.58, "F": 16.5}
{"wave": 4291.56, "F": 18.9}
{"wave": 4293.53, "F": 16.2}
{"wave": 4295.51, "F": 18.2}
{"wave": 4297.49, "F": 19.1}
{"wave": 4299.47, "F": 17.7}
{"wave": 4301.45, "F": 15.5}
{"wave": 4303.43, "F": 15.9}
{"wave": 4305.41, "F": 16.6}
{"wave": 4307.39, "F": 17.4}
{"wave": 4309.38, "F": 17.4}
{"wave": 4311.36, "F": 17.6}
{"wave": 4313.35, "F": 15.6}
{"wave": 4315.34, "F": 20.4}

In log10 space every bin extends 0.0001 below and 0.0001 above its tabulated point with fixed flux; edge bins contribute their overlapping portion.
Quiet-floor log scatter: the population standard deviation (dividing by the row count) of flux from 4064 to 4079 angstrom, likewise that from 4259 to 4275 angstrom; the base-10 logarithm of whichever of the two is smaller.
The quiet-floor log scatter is 0.21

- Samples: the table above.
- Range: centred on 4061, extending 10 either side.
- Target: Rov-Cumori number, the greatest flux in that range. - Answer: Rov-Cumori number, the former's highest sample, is 23.2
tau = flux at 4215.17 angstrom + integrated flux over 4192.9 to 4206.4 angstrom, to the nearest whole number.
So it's 296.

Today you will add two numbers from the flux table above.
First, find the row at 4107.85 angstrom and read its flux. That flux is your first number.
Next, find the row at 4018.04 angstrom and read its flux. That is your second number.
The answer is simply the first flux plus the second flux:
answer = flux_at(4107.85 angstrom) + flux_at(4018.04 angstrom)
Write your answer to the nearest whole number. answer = 38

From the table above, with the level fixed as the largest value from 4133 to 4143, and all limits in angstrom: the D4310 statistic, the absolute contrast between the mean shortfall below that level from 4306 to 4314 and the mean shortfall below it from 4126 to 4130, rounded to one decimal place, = 3.8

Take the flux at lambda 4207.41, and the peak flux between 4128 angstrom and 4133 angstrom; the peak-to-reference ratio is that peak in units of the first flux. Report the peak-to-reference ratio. 1.03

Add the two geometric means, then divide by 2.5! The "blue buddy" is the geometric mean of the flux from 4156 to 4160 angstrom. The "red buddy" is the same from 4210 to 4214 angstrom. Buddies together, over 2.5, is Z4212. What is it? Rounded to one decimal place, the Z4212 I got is 15.4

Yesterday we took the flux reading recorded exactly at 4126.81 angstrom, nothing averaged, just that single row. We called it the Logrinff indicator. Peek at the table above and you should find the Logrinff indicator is 22.3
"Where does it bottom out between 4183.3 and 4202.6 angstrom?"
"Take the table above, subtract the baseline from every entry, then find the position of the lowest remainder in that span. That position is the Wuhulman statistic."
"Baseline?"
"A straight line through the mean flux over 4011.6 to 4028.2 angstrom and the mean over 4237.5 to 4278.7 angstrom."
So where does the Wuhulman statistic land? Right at 4201.60 angstrom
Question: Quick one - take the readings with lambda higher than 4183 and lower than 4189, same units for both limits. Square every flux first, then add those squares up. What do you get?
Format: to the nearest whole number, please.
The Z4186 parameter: 1258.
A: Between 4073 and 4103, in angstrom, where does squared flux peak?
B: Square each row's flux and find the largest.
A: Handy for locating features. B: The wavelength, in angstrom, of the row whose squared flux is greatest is 4087.09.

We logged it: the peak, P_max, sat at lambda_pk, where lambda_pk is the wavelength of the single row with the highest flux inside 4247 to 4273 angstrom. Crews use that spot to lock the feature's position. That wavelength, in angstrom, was 4256.13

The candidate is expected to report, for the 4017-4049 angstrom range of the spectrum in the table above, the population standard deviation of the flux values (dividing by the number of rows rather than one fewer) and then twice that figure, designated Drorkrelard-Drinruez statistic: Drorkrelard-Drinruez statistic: 5.6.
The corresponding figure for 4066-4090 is 5.2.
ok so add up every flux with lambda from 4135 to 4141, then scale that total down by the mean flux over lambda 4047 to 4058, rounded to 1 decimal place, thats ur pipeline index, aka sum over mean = 3.1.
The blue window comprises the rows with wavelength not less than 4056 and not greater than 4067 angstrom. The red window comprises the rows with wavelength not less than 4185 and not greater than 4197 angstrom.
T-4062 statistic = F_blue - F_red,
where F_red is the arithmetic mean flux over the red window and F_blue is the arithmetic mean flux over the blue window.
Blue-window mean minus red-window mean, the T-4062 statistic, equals -2.1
